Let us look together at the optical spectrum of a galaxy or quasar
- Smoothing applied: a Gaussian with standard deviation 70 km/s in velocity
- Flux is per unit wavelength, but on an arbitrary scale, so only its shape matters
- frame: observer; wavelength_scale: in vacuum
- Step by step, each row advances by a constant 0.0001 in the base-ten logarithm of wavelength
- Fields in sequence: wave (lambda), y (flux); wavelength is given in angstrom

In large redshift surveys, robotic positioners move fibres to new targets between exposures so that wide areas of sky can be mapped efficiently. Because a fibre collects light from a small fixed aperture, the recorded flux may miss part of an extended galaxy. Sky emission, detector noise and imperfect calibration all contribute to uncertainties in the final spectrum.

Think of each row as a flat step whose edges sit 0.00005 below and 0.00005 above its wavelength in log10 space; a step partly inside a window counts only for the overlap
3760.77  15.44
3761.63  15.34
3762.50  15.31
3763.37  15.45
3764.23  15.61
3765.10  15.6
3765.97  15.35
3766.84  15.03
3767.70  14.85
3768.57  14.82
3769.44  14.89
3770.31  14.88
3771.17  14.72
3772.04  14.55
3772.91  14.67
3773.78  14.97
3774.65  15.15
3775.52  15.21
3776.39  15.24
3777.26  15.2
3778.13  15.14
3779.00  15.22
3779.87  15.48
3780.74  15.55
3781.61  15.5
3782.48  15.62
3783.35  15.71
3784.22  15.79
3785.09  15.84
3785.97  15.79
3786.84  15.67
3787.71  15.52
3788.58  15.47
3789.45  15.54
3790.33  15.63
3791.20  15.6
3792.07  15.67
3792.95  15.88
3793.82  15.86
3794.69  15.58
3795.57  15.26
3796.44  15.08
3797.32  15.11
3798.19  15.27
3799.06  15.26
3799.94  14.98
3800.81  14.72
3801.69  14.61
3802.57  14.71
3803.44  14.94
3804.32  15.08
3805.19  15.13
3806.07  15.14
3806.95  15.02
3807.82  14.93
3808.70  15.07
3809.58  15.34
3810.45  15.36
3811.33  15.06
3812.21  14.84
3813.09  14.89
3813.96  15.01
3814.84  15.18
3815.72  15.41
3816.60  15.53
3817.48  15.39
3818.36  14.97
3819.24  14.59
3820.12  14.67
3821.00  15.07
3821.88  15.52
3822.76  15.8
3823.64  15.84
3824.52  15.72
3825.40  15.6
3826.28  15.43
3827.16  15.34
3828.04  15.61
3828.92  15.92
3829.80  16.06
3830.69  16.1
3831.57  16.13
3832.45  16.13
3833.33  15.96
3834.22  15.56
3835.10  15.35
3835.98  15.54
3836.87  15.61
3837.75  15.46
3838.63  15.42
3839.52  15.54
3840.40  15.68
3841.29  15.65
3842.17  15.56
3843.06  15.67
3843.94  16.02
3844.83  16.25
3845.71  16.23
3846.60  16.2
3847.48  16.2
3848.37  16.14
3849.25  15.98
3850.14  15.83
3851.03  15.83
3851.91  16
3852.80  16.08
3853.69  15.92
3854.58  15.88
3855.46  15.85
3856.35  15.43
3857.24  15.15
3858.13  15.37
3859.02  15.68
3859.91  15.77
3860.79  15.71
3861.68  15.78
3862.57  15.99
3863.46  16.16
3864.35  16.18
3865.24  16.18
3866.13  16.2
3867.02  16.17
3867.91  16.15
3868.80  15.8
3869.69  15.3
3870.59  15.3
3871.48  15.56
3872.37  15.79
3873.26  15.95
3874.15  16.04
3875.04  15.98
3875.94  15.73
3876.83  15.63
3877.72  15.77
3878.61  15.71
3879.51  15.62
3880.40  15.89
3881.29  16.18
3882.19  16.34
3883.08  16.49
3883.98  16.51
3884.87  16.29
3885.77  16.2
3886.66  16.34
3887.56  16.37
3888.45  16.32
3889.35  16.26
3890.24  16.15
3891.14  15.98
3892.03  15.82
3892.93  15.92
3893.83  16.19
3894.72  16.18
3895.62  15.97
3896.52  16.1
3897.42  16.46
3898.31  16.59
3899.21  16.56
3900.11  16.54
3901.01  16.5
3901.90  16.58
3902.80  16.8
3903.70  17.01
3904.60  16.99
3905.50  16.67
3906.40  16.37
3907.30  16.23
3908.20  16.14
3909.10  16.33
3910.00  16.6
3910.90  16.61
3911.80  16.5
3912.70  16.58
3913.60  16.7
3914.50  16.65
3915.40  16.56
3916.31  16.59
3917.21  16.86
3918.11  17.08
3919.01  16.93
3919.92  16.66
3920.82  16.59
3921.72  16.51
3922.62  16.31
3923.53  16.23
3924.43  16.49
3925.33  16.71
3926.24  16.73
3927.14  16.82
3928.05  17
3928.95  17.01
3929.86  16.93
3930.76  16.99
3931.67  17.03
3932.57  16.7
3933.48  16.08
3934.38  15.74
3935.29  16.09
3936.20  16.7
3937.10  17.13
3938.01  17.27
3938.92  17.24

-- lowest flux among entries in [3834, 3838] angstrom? 15.35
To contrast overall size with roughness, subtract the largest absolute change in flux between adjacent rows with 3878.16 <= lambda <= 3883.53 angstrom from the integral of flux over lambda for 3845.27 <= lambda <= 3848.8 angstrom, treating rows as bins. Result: 57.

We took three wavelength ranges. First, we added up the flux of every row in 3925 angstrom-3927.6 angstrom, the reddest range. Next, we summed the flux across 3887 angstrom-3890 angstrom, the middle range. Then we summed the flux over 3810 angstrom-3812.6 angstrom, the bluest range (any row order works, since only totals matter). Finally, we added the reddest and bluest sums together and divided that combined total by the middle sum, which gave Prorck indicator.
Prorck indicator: 1.951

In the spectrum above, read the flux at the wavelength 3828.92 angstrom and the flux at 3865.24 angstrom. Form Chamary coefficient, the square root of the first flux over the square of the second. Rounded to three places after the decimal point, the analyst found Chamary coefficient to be 0.247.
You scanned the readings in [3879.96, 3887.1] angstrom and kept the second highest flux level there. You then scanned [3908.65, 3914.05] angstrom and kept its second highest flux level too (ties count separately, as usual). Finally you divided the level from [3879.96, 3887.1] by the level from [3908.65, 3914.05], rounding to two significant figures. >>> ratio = 0.99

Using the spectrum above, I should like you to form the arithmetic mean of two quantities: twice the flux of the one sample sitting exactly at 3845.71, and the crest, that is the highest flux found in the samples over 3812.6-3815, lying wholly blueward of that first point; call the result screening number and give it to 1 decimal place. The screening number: 23.8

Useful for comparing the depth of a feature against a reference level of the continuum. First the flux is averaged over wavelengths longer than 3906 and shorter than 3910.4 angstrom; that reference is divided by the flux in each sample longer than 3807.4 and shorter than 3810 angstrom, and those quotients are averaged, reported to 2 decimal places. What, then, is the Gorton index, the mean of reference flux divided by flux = 1.08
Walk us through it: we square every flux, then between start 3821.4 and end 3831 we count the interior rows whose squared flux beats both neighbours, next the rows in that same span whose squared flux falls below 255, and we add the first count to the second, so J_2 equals 10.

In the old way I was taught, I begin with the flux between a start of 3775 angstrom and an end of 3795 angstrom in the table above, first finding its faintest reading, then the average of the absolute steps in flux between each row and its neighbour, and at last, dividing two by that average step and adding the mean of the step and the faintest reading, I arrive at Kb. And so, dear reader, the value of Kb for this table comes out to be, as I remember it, 29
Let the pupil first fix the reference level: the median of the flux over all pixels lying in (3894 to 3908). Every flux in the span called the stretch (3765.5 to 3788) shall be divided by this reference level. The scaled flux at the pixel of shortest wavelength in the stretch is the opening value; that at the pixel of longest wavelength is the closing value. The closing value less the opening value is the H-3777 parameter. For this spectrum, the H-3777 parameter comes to 0.010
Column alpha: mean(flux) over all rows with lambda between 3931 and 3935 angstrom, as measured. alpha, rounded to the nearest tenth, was 16.4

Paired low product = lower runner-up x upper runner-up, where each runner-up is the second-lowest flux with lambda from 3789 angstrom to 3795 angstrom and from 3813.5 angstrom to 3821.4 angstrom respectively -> 229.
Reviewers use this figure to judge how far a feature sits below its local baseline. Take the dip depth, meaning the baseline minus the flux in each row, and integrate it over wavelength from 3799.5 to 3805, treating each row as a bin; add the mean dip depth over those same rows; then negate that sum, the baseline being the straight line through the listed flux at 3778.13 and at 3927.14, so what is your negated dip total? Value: -4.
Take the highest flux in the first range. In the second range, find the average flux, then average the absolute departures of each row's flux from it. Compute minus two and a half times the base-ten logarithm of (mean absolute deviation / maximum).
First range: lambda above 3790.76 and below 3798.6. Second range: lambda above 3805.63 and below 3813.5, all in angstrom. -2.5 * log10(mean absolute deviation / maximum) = 5.15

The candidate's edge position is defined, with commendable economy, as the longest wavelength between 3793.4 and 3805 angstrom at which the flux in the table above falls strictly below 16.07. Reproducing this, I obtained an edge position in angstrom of 3804.32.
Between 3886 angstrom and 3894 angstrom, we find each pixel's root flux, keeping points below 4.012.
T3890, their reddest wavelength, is 3892.93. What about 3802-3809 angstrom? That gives 3808.70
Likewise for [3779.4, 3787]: 3786.84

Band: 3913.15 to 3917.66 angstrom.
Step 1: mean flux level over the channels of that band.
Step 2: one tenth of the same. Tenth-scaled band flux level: 1.67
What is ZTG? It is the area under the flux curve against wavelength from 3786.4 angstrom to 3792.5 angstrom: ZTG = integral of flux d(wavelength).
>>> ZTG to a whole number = 95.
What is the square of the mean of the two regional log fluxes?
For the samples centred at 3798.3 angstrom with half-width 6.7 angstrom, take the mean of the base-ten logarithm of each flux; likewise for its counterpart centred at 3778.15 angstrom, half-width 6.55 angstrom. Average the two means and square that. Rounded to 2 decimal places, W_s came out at 1.40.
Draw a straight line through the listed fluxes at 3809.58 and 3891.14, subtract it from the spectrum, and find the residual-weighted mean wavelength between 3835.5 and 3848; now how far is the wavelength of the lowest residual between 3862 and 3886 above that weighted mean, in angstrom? 24.5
